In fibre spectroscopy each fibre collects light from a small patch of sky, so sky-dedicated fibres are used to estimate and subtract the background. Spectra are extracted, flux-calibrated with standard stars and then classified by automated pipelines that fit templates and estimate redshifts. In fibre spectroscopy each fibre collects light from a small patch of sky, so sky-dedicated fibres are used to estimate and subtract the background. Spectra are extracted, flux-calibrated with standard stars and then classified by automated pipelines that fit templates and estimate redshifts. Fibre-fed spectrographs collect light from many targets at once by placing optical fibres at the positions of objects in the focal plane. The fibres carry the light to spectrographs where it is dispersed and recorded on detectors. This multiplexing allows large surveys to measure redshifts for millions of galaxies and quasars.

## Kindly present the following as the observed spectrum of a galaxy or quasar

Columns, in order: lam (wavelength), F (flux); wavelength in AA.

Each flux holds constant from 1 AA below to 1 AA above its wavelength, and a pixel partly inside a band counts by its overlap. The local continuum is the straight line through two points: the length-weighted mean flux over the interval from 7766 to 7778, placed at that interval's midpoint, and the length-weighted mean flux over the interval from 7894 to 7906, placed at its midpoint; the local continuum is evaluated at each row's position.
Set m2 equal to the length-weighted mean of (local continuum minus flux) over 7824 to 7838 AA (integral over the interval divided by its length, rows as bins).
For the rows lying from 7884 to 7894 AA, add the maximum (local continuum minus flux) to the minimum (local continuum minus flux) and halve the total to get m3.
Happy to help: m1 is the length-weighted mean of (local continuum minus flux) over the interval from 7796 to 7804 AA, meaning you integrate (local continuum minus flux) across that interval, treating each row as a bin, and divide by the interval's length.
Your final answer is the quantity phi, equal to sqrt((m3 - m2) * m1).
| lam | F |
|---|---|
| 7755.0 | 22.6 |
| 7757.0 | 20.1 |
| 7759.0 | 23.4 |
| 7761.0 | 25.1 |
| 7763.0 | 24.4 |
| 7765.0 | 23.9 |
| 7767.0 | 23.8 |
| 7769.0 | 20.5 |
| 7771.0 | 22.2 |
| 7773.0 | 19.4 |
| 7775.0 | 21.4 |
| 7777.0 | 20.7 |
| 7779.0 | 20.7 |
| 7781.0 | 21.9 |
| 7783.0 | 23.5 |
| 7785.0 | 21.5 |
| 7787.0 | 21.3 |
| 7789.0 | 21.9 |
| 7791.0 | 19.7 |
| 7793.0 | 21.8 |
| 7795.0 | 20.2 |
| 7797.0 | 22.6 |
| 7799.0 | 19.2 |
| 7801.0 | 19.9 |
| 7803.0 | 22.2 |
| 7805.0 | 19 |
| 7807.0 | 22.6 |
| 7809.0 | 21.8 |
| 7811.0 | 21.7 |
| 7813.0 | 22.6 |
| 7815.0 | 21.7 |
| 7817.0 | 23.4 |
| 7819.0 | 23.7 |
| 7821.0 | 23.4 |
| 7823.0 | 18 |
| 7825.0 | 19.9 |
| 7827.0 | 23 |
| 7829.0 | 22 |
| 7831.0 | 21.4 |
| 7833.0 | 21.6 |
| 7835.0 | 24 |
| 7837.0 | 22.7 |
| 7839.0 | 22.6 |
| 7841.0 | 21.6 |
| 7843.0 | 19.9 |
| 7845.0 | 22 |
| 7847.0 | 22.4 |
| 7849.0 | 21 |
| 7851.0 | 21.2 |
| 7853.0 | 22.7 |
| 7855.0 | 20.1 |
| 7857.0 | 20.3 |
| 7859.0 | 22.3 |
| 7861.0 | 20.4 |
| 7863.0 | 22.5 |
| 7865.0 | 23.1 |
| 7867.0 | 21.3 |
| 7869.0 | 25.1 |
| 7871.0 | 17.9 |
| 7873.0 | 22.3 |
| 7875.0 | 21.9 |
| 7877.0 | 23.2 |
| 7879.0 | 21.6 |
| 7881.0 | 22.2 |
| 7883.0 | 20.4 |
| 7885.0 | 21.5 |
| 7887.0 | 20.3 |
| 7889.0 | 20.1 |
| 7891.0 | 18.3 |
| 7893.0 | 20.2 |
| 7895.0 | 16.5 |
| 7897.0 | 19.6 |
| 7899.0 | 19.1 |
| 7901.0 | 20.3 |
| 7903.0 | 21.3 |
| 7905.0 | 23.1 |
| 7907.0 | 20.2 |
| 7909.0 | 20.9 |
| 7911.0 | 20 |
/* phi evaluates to 0.32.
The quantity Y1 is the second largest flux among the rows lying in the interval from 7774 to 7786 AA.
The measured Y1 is 21.9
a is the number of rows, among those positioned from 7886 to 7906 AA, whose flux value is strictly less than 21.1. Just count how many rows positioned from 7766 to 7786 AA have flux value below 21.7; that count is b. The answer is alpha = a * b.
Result 48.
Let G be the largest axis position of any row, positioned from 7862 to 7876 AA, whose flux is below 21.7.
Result 7871.0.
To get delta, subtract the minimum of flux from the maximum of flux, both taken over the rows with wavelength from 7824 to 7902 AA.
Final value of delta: 8.6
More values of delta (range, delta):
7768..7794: 4.1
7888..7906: 6.6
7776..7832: 5.7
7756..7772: 5.0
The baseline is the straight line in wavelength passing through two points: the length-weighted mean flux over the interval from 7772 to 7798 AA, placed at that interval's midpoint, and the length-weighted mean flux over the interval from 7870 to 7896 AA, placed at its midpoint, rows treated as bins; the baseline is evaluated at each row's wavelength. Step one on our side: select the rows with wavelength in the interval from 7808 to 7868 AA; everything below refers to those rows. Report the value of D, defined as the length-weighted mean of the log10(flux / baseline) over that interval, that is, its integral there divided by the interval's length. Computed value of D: 0.019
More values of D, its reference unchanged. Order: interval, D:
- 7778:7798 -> 0.005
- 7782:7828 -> 0.007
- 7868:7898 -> 0.003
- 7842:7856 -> 0.011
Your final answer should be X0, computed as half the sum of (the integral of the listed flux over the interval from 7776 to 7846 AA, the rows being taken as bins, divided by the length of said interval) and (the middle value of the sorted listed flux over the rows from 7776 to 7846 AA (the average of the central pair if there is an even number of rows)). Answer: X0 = 21.7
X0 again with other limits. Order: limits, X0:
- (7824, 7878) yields 21.9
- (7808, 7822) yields 22.6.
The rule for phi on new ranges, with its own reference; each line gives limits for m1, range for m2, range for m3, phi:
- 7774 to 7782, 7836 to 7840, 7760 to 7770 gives 0.24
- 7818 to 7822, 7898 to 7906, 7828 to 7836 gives 1.67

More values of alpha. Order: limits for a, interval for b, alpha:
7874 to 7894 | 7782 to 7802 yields 30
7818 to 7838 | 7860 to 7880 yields 8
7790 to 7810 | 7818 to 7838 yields 20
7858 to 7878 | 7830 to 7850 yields 10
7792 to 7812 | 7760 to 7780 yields 20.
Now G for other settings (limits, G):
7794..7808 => 7805.0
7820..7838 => 7833.0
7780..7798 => 7795.0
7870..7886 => 7885.0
